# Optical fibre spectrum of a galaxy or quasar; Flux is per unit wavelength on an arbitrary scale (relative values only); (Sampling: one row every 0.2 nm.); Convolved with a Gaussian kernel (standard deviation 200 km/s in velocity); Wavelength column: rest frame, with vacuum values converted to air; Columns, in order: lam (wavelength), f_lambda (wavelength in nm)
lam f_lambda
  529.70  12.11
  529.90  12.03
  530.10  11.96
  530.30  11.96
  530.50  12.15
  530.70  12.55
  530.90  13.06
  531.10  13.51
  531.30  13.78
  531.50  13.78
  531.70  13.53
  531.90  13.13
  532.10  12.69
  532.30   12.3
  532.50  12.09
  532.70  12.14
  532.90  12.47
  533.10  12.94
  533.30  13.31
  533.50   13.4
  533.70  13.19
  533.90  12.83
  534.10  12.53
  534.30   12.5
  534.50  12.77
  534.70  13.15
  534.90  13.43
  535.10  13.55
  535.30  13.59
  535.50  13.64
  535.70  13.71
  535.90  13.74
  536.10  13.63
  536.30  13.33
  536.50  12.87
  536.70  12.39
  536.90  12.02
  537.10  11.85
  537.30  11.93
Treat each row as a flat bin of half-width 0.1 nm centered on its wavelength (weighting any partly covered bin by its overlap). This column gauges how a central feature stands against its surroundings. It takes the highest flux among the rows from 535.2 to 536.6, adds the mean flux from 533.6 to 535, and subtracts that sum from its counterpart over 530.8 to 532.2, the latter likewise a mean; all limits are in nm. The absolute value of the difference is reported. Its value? 13.3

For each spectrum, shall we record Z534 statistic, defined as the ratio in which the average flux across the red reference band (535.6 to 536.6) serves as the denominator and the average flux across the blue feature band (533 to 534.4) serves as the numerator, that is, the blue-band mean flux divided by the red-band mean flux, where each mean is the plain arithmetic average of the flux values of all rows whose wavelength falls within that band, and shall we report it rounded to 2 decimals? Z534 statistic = 0.96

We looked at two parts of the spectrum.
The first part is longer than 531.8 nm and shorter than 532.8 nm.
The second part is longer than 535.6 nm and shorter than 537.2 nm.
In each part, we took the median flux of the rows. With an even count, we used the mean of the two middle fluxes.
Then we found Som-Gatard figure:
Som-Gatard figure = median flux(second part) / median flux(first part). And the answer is 1.07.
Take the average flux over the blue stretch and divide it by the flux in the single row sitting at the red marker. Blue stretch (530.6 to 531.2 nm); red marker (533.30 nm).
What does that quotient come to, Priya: 0.98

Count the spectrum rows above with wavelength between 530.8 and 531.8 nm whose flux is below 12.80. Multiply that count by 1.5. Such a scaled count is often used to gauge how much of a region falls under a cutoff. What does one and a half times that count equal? 0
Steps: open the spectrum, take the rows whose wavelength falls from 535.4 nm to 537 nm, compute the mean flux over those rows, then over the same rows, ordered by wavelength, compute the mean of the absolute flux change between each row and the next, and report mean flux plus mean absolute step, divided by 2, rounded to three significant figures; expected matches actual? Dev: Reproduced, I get 6.71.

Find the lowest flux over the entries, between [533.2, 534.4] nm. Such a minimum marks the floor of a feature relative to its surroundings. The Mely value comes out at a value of 12.5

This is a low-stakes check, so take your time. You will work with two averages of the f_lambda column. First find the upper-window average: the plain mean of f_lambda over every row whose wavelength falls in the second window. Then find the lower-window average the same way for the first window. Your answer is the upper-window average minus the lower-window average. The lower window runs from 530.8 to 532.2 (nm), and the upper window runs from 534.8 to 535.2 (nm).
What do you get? 0.1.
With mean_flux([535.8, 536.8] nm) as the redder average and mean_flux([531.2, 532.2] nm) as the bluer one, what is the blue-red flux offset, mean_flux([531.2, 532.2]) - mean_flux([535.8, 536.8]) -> 0.19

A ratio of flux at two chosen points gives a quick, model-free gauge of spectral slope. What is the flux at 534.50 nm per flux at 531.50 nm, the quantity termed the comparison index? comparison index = 0.93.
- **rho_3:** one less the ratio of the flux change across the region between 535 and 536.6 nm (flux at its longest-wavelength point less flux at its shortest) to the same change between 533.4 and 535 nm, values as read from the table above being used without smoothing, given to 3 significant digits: 23.7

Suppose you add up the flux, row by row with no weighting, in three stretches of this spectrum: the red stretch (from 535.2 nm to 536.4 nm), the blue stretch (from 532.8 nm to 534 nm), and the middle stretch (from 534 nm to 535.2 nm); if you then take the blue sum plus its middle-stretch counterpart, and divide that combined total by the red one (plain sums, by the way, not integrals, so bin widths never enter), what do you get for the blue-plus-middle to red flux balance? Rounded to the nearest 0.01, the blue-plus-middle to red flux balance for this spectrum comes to 1.91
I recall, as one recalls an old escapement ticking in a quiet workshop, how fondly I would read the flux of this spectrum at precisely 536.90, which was 12.02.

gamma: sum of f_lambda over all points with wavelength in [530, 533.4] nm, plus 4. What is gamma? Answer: 221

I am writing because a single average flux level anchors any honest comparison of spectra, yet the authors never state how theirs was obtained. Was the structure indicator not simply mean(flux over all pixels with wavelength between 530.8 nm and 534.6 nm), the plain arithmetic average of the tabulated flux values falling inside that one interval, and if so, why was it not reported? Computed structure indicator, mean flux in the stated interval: 12.94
